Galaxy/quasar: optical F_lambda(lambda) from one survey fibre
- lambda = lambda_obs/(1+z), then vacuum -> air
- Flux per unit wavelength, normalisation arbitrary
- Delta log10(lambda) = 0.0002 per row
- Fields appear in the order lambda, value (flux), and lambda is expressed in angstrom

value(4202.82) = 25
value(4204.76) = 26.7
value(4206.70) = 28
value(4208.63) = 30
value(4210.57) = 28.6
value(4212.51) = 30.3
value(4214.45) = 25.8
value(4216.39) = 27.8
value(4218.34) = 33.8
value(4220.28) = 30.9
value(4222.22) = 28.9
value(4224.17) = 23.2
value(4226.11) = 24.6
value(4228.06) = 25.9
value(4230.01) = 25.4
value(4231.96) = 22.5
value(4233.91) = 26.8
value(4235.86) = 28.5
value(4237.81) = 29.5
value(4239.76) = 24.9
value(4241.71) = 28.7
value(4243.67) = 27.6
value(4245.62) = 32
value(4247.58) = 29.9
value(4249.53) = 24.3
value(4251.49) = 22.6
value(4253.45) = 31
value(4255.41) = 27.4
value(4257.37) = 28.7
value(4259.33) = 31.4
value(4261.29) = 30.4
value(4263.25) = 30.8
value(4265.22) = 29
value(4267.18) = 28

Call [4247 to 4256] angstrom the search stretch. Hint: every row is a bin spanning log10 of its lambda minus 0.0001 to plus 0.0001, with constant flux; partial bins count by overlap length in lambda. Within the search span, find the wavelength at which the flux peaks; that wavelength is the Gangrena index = 4253.45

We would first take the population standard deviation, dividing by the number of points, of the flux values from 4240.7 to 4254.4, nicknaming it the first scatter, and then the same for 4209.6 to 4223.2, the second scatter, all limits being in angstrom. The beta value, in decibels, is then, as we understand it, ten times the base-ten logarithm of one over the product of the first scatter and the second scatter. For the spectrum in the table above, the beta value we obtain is -8.8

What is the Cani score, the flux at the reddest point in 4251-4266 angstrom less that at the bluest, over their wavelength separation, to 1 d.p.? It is 0.5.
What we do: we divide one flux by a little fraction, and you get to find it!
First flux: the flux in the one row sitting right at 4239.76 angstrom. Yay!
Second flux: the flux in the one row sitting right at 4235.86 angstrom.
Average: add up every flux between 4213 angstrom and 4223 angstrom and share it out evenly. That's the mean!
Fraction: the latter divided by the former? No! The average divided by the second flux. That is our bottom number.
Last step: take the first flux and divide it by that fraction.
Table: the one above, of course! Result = 24.1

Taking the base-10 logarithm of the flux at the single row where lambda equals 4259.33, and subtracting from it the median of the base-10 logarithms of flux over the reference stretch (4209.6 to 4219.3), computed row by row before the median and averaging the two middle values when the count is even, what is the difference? 0.041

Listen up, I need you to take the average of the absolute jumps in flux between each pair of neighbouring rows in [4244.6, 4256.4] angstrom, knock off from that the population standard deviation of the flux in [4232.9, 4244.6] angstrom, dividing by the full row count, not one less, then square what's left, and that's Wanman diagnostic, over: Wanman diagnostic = 7.7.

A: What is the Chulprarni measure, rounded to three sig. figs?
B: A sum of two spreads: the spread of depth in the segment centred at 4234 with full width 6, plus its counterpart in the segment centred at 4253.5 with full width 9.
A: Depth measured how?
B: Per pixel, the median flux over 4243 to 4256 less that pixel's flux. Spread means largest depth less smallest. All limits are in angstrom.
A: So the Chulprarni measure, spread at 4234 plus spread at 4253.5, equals 14.4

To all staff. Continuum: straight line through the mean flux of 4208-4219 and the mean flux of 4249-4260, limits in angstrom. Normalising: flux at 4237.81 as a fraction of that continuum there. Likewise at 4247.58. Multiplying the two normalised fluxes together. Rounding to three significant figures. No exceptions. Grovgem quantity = 1.12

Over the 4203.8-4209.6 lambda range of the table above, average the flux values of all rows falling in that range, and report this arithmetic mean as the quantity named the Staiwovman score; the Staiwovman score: 28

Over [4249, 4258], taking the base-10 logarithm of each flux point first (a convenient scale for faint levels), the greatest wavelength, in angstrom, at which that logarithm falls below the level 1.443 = 4255.41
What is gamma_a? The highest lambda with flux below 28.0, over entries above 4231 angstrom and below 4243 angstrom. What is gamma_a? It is 4239.76 angstrom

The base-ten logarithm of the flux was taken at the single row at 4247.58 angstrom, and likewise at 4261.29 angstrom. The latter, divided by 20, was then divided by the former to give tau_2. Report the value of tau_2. 0.0502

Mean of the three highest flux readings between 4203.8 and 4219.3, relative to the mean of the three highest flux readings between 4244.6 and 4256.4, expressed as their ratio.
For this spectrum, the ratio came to 1.01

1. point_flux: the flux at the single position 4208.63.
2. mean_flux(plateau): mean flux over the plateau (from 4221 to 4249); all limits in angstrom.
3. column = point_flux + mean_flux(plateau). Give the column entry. 57.0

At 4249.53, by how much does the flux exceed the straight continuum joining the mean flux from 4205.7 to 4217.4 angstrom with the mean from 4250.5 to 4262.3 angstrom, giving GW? -4.3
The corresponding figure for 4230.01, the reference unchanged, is -3.1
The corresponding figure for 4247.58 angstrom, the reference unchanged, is 1.3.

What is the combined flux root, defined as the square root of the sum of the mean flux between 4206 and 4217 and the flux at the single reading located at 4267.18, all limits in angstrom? 7.51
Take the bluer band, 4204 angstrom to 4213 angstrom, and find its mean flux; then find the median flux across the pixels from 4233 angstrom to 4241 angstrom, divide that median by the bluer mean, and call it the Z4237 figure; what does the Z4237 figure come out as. 0.96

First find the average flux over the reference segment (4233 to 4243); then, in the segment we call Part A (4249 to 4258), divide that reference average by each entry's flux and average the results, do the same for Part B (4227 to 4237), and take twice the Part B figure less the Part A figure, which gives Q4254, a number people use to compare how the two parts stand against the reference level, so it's 1.11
